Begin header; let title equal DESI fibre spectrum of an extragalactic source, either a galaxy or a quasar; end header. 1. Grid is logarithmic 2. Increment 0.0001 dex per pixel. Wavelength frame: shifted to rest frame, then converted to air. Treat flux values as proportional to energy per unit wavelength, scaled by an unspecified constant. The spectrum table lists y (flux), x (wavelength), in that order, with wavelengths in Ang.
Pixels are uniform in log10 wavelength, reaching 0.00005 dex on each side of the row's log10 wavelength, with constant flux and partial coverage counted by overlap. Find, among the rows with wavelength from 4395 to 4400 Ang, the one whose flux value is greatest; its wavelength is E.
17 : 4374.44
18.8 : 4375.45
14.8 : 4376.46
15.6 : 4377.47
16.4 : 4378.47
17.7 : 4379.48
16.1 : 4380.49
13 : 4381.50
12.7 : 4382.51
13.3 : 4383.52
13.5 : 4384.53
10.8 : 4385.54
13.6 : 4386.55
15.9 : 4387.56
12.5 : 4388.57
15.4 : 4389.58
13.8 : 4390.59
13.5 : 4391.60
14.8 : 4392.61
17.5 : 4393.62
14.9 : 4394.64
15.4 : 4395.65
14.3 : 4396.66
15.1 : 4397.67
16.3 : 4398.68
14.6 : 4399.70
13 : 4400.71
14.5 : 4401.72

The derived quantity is 4398.68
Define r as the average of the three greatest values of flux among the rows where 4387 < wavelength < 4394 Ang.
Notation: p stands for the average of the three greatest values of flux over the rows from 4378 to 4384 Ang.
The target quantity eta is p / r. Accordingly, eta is 1.03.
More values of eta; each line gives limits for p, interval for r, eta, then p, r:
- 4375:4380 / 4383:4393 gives 1.15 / 17.6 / 15.4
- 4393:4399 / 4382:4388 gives 1.14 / 16.4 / 14.3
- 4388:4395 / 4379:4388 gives 0.96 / 15.9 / 16.6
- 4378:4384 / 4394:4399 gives 1.07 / 16.7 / 15.6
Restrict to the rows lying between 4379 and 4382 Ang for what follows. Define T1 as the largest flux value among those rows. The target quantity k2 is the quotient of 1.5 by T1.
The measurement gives 0.085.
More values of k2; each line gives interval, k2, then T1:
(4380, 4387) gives 0.093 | 16.1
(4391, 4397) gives 0.086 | 17.5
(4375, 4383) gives 0.080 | 18.8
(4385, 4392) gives 0.094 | 15.9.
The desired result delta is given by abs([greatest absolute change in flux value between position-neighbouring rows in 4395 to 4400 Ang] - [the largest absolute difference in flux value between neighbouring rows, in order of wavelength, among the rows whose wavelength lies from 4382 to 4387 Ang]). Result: 1.1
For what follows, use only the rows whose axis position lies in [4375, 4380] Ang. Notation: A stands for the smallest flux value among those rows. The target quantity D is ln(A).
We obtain 2.69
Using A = 14.8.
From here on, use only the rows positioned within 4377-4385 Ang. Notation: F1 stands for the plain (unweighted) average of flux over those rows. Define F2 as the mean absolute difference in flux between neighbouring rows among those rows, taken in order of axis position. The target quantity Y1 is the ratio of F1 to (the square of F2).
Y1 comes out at 11.6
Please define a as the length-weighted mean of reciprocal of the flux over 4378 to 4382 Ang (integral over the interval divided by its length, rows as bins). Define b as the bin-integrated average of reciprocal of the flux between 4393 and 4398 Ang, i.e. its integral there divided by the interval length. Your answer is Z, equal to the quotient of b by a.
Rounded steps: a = 0.064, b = 0.0651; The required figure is 1.02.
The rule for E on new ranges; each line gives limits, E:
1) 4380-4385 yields 4380.49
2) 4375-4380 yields 4375.45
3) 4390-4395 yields 4393.62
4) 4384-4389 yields 4387.56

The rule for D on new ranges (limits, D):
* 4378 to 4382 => 2.56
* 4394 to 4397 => 2.66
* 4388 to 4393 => 2.53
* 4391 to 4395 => 2.60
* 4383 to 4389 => 2.38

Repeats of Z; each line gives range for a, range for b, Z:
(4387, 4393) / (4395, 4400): 0.94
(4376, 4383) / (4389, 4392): 1.06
